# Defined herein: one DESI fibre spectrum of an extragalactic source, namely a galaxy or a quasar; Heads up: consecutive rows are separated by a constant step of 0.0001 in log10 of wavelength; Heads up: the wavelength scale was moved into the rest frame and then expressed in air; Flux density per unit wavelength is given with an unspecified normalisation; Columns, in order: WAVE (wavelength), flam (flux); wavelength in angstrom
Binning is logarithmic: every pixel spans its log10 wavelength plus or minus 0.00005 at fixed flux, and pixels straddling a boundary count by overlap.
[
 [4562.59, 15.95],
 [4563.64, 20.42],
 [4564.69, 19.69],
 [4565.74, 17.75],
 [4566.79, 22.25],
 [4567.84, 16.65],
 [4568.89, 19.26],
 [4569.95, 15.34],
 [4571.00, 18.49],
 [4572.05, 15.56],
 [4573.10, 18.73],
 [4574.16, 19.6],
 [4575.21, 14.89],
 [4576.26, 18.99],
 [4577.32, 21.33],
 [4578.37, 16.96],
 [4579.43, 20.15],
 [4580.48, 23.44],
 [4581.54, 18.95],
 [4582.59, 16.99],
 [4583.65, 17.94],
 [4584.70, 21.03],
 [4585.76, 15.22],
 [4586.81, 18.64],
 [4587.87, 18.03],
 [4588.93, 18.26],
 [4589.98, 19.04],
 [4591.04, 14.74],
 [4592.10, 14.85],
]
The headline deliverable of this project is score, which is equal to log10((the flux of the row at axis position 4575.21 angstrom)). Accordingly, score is 1.173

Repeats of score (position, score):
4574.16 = 1.292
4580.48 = 1.370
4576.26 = 1.279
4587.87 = 1.256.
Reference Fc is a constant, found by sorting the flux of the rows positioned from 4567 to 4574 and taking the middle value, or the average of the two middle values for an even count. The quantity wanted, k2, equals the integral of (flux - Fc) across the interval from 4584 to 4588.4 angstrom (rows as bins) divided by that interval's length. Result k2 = 0.6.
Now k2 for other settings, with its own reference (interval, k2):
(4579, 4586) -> 1.7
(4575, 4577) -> 0.1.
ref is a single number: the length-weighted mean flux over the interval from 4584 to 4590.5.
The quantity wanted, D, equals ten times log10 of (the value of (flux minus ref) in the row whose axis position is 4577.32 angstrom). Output 5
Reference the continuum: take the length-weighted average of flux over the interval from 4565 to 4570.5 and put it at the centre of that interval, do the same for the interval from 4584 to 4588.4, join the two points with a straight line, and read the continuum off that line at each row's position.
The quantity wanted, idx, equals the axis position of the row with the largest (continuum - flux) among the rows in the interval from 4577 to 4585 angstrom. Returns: 4578.37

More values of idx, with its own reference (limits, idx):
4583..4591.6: 4591.04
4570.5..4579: 4575.21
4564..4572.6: 4569.95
